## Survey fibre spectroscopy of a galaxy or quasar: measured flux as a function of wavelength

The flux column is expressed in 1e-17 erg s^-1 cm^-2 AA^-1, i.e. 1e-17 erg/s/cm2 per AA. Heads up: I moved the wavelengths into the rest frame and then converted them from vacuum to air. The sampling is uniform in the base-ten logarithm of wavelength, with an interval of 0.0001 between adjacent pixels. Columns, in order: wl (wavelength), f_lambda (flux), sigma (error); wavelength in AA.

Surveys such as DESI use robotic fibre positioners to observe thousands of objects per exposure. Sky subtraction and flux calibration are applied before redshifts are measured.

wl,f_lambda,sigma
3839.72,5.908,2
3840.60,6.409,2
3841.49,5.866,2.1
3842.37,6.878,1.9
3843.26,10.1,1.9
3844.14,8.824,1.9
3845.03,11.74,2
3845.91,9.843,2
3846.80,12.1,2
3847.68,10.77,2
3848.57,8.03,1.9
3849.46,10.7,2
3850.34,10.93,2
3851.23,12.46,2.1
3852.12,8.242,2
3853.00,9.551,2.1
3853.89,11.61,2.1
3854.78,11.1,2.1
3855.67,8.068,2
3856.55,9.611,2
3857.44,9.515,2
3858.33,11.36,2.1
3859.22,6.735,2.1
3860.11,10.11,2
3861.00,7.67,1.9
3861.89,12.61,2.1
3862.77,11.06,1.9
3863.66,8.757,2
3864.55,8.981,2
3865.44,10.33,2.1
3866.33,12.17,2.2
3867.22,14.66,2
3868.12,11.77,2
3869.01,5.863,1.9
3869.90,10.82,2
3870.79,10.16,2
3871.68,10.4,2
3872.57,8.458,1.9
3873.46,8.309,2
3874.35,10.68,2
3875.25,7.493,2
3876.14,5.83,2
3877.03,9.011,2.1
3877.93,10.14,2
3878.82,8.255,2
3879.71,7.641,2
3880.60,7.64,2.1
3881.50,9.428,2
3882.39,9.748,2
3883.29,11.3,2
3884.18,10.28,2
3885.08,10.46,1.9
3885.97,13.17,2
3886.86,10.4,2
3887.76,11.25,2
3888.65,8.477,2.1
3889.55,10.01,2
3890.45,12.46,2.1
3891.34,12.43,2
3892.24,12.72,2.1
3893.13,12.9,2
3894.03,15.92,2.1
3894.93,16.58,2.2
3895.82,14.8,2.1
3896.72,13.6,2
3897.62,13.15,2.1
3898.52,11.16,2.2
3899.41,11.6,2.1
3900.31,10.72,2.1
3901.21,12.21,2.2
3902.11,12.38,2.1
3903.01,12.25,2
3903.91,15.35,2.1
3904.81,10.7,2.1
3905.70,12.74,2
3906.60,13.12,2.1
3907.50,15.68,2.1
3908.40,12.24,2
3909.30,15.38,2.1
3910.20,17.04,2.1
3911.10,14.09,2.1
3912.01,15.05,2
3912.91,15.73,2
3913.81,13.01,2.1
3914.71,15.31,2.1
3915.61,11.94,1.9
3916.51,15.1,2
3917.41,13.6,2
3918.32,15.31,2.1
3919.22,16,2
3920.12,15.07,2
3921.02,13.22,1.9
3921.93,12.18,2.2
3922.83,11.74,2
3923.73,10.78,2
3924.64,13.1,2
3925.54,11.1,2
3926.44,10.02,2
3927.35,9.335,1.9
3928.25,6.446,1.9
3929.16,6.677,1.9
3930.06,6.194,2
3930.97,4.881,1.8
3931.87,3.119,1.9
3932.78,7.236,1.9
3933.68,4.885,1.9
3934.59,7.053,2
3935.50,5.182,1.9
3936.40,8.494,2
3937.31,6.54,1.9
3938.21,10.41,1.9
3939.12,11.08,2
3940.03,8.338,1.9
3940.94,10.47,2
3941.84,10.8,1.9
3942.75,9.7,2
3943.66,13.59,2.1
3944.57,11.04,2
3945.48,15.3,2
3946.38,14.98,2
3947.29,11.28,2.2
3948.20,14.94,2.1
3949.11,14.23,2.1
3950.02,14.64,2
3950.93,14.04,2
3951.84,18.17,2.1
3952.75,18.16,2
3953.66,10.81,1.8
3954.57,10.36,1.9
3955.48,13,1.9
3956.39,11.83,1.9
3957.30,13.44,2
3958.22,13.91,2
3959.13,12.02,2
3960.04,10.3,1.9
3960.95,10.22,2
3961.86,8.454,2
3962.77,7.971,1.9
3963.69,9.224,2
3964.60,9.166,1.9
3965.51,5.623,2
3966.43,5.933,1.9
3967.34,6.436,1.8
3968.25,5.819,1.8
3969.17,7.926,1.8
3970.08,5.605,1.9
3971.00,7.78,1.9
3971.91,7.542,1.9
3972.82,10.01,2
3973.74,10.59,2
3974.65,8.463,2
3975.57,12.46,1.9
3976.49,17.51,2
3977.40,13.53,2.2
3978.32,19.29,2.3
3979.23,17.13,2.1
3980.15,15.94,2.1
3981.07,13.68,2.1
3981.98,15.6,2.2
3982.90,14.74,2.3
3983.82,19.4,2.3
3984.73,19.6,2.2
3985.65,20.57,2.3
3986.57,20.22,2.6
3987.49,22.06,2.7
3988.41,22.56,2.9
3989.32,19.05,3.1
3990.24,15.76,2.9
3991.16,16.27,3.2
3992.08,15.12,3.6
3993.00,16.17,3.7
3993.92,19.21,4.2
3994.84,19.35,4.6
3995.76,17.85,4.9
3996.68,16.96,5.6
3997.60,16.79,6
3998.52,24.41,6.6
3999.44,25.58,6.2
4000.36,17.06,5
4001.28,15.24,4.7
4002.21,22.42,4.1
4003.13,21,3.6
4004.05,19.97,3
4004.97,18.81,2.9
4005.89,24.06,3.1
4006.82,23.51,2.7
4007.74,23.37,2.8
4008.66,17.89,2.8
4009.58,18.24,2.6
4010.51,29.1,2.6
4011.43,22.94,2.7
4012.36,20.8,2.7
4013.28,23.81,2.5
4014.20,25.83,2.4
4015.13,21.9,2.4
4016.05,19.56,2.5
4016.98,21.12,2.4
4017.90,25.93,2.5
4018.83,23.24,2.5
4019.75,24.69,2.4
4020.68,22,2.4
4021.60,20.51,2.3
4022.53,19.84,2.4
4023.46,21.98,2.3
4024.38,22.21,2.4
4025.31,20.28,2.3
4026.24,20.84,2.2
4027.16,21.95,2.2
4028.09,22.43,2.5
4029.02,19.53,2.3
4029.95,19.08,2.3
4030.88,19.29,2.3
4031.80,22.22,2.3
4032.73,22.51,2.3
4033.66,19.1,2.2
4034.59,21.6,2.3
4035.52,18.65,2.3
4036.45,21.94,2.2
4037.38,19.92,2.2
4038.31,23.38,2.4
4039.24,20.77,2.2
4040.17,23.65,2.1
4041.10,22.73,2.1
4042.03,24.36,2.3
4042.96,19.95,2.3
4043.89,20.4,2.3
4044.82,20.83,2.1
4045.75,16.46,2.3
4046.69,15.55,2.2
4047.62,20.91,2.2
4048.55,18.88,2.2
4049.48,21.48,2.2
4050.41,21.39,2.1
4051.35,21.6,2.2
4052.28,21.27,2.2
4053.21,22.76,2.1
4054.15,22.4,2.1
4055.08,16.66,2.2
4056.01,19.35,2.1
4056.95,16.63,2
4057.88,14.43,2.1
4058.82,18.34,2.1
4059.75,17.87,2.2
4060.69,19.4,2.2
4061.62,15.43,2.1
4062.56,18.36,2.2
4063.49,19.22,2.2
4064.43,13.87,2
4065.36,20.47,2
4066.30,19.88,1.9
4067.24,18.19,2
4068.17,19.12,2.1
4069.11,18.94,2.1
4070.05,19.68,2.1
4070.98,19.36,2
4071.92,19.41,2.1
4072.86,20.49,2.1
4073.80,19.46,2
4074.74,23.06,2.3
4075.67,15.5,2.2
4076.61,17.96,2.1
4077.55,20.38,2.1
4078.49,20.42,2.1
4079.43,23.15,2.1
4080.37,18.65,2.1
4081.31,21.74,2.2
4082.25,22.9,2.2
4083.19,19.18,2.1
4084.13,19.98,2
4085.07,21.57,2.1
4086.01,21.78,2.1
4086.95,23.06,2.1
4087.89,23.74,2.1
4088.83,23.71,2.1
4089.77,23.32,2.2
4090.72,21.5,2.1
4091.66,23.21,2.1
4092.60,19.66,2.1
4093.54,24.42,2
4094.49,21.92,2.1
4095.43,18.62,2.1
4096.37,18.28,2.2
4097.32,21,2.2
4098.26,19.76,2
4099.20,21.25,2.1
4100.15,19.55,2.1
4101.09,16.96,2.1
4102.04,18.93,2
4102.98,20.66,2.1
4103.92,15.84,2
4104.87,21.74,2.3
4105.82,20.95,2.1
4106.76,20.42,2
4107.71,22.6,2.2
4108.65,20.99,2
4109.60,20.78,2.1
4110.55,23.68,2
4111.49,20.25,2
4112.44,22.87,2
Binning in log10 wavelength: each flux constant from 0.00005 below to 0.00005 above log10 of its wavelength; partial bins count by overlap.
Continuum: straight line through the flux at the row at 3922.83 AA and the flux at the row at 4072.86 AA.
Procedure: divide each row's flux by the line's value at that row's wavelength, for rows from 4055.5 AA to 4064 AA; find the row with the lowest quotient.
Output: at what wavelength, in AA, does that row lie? 4057.88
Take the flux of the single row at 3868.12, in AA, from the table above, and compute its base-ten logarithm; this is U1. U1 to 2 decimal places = 1.07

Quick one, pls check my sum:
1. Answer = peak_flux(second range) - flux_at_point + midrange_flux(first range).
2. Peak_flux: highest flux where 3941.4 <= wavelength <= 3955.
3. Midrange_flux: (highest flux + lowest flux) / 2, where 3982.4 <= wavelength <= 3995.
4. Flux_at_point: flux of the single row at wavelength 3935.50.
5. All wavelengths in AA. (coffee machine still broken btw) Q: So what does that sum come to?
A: 32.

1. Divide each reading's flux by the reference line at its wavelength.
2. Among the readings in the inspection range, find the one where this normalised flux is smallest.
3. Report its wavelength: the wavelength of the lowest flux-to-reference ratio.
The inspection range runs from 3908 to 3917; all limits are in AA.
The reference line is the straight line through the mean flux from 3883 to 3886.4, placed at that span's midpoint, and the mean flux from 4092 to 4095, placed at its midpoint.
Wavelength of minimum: 3915.61 AA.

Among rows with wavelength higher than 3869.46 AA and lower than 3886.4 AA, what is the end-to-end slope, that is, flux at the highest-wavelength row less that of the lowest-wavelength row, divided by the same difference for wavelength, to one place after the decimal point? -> 0.1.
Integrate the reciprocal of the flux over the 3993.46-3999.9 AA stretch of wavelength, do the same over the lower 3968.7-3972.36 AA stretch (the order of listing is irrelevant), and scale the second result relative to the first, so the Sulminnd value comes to 1.6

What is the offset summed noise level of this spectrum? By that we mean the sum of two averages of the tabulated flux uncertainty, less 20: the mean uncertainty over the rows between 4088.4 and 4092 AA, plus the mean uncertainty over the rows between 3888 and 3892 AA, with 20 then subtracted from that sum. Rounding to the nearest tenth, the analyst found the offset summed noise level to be -15.8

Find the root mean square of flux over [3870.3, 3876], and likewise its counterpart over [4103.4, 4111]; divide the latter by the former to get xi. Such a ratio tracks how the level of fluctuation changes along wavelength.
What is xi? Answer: 2.25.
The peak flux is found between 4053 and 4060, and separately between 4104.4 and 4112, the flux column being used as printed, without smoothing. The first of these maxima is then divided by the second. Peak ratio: 0.961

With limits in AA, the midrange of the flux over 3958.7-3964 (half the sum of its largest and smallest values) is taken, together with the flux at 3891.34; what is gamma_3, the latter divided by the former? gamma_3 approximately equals 1.24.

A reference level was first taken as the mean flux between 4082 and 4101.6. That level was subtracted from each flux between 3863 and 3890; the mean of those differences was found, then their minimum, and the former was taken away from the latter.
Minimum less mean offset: -3.9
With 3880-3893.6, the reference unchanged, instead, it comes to -3.2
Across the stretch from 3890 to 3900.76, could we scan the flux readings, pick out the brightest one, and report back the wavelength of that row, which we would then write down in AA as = 3894.93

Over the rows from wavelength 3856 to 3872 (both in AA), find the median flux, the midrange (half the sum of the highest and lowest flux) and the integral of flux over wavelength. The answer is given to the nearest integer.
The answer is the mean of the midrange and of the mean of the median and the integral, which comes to 48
